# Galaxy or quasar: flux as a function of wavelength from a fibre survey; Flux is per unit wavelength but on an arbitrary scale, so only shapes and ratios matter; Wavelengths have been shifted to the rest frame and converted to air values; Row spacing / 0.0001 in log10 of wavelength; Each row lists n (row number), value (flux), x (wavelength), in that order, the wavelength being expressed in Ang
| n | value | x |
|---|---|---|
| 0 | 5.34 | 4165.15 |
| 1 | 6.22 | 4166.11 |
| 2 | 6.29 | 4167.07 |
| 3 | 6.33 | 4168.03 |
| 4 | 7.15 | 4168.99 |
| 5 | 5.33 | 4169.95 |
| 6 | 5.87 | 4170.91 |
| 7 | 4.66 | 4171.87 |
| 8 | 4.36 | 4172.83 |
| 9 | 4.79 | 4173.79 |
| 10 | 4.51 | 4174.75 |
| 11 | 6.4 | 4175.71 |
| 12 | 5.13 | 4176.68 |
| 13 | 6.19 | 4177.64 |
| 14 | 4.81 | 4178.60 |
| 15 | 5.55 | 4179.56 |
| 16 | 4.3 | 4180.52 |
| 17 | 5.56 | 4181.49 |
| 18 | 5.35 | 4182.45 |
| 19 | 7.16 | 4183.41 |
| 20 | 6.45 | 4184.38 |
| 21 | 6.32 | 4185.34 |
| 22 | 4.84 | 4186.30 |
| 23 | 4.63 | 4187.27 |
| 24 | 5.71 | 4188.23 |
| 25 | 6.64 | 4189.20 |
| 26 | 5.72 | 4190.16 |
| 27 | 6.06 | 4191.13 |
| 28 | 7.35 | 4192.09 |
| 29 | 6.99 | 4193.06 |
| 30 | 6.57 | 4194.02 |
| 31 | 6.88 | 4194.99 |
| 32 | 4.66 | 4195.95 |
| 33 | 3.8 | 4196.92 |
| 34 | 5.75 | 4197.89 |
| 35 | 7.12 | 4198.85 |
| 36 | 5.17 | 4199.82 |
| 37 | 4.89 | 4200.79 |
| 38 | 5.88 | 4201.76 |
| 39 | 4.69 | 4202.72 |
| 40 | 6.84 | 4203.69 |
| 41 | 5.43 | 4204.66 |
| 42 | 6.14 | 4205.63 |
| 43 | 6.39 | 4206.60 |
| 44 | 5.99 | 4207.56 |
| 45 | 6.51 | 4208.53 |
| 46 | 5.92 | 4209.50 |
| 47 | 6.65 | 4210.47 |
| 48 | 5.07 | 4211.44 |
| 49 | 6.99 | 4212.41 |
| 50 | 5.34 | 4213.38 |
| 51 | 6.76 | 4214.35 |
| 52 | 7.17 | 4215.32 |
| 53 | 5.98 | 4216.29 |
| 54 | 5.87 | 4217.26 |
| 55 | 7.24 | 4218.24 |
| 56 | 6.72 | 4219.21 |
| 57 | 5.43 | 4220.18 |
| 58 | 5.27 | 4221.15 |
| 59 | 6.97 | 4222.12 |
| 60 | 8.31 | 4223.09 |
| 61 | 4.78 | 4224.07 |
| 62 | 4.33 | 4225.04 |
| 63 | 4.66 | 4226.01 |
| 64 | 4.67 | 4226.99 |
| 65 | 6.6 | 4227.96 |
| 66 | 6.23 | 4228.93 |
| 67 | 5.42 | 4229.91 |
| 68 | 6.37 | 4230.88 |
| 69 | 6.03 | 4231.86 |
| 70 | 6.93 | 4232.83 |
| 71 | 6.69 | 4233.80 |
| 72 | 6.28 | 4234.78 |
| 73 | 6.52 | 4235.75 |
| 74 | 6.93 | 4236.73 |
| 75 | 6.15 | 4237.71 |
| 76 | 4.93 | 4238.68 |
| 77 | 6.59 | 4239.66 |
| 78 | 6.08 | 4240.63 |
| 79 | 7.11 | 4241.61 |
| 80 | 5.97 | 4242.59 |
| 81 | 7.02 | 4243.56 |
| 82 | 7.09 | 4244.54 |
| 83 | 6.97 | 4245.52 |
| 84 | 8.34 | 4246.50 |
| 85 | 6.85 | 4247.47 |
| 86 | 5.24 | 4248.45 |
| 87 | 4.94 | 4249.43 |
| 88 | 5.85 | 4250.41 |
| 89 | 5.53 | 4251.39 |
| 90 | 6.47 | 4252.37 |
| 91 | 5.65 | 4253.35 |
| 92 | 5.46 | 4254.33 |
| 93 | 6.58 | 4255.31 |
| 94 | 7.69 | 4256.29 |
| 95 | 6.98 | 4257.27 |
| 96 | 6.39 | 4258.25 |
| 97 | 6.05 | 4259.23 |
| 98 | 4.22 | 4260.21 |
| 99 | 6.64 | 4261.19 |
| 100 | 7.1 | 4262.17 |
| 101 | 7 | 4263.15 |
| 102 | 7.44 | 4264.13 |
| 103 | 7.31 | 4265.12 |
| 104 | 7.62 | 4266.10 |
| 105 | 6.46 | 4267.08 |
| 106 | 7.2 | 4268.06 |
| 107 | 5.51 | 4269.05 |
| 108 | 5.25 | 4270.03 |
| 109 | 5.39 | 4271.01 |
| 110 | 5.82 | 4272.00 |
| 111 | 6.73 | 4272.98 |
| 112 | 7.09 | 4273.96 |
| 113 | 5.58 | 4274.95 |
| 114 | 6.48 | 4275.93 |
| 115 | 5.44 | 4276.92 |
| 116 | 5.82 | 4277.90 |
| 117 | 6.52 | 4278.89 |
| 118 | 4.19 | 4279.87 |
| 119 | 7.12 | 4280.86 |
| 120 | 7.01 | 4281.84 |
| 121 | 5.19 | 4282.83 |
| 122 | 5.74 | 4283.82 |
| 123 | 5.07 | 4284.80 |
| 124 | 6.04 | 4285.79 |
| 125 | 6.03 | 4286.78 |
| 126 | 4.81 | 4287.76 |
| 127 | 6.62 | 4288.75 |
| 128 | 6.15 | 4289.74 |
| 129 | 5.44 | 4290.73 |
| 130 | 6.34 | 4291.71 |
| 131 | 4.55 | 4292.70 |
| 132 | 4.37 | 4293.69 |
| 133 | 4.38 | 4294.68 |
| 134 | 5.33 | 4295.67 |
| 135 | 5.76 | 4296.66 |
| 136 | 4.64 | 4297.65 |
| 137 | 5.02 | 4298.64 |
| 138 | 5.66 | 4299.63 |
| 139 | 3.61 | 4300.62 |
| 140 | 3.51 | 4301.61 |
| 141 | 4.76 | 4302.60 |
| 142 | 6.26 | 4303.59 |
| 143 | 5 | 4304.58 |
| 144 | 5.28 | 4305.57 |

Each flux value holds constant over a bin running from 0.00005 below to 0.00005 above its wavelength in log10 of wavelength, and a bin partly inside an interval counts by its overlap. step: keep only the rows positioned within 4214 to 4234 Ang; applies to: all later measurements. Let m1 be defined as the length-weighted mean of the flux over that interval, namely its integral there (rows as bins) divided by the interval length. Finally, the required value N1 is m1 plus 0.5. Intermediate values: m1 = 6.1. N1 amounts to 6.60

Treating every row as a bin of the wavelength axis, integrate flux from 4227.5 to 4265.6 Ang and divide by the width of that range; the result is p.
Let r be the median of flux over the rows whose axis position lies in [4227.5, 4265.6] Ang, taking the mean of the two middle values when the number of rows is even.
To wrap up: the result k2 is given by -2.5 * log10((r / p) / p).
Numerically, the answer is 1.995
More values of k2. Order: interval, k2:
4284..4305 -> 1.824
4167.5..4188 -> 1.886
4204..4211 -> 1.977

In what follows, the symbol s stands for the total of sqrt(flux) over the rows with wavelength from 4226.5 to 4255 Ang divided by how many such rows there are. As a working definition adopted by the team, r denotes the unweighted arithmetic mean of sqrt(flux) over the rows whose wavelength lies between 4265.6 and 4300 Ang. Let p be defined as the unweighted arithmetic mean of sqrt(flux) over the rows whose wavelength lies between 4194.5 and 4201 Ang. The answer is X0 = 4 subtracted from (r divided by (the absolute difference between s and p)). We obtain 10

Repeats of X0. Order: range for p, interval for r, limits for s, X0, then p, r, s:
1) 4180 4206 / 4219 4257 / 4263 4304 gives 232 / 2.40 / 2.48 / 2.39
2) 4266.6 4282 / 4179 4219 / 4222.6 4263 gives 116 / 2.46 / 2.43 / 2.48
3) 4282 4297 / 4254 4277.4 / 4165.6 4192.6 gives 46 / 2.33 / 2.52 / 2.38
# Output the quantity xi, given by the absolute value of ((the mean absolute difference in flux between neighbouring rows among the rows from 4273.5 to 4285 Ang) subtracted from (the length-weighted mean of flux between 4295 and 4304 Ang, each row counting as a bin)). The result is 3.75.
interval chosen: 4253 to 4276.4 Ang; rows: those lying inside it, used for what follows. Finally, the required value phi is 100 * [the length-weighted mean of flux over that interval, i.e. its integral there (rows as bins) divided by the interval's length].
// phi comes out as 641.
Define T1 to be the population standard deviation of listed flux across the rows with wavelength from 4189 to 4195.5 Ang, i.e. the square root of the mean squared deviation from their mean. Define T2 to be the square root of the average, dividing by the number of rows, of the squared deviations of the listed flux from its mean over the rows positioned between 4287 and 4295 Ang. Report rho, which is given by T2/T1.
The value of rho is 1.7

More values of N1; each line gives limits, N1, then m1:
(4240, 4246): 7.21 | 6.7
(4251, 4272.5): 6.86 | 6.4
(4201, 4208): 6.37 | 5.9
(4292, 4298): 5.39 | 4.9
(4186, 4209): 6.37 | 5.9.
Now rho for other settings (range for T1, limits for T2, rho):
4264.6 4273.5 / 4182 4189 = 1.0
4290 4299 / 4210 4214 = 1.3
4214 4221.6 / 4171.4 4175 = 0.2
